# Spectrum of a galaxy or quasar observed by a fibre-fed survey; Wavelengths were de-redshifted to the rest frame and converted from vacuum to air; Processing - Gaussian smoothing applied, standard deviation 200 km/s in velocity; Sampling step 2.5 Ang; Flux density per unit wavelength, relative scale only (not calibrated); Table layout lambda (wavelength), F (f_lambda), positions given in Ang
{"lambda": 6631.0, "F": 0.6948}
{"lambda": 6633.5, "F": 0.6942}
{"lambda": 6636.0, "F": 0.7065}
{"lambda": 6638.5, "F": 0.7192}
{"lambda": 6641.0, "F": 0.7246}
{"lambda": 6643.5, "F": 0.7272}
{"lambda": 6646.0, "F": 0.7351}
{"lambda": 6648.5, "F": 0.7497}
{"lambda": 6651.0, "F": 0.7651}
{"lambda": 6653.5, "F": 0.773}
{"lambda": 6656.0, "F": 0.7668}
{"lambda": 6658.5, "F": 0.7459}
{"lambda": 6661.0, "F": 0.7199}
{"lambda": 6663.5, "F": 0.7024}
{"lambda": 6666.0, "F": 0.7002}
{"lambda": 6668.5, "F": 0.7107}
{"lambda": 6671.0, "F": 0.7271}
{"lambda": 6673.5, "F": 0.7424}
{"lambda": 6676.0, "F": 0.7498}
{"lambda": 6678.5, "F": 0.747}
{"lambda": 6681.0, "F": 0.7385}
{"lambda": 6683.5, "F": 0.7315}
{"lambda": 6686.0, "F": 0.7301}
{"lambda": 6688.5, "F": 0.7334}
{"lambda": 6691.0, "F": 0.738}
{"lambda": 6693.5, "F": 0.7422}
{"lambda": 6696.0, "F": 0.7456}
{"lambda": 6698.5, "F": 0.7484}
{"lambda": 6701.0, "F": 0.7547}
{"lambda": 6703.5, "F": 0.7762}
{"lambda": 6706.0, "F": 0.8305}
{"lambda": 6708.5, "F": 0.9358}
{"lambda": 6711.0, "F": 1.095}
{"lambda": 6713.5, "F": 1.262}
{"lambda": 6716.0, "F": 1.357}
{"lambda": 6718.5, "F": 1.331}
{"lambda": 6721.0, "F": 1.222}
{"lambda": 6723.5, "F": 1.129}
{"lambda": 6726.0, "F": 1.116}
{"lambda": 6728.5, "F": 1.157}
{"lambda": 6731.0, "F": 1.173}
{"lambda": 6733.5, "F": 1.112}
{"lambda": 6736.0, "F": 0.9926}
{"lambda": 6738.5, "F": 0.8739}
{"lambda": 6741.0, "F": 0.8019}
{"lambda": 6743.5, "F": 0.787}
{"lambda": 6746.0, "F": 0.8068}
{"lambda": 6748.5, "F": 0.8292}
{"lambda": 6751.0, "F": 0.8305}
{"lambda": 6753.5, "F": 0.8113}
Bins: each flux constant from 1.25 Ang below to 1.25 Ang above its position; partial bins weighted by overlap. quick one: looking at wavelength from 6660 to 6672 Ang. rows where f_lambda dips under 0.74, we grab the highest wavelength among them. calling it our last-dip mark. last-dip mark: 6671.0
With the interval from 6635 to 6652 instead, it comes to 6646.0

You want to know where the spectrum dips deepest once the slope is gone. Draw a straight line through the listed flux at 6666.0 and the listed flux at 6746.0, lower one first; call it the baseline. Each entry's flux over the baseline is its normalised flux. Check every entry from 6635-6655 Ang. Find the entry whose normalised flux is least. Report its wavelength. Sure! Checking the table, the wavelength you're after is 6636.0 Ang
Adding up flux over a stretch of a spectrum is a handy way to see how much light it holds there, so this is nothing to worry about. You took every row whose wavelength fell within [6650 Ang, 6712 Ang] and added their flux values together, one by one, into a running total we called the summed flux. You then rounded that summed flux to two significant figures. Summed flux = 19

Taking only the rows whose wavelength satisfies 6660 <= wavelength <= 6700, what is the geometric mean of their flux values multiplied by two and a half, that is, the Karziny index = 1.83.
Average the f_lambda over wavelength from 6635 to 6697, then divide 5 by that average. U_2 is 6.8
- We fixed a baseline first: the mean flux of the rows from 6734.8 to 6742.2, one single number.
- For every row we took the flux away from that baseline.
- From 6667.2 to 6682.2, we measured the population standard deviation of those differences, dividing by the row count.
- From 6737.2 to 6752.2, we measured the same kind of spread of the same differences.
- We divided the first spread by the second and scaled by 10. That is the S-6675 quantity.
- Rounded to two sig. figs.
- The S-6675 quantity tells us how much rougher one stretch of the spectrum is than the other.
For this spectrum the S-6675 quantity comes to 4.8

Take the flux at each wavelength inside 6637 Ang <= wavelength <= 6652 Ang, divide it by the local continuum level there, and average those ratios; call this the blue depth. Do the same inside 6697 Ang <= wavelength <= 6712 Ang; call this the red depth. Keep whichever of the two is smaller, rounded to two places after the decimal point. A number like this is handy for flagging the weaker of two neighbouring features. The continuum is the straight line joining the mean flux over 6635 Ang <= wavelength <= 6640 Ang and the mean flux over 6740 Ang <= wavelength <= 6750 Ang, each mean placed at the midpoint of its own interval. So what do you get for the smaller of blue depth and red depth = 1.02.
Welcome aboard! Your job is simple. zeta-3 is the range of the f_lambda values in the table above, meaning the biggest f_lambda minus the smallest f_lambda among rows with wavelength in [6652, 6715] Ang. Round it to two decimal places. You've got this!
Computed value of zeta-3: 0.56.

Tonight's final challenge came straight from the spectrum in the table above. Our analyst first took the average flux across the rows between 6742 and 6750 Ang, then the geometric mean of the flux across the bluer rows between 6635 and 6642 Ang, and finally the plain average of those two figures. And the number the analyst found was 0.762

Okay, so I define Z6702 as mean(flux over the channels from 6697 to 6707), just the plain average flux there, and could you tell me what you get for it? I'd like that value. 0.78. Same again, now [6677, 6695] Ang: 0.74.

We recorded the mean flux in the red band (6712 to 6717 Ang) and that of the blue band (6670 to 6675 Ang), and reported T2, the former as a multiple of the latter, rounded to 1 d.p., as 1.8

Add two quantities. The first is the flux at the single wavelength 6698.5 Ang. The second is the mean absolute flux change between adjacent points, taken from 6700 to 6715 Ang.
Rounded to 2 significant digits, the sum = 0.85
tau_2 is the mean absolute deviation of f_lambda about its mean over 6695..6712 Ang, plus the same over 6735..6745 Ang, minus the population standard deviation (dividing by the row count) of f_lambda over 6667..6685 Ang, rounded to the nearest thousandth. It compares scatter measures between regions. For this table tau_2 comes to 0.157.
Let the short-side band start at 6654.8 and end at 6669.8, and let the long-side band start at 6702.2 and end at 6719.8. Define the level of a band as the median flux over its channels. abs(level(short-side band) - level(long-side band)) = 0.38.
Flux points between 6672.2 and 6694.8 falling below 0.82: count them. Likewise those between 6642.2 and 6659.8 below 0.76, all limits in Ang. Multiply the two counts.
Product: 36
